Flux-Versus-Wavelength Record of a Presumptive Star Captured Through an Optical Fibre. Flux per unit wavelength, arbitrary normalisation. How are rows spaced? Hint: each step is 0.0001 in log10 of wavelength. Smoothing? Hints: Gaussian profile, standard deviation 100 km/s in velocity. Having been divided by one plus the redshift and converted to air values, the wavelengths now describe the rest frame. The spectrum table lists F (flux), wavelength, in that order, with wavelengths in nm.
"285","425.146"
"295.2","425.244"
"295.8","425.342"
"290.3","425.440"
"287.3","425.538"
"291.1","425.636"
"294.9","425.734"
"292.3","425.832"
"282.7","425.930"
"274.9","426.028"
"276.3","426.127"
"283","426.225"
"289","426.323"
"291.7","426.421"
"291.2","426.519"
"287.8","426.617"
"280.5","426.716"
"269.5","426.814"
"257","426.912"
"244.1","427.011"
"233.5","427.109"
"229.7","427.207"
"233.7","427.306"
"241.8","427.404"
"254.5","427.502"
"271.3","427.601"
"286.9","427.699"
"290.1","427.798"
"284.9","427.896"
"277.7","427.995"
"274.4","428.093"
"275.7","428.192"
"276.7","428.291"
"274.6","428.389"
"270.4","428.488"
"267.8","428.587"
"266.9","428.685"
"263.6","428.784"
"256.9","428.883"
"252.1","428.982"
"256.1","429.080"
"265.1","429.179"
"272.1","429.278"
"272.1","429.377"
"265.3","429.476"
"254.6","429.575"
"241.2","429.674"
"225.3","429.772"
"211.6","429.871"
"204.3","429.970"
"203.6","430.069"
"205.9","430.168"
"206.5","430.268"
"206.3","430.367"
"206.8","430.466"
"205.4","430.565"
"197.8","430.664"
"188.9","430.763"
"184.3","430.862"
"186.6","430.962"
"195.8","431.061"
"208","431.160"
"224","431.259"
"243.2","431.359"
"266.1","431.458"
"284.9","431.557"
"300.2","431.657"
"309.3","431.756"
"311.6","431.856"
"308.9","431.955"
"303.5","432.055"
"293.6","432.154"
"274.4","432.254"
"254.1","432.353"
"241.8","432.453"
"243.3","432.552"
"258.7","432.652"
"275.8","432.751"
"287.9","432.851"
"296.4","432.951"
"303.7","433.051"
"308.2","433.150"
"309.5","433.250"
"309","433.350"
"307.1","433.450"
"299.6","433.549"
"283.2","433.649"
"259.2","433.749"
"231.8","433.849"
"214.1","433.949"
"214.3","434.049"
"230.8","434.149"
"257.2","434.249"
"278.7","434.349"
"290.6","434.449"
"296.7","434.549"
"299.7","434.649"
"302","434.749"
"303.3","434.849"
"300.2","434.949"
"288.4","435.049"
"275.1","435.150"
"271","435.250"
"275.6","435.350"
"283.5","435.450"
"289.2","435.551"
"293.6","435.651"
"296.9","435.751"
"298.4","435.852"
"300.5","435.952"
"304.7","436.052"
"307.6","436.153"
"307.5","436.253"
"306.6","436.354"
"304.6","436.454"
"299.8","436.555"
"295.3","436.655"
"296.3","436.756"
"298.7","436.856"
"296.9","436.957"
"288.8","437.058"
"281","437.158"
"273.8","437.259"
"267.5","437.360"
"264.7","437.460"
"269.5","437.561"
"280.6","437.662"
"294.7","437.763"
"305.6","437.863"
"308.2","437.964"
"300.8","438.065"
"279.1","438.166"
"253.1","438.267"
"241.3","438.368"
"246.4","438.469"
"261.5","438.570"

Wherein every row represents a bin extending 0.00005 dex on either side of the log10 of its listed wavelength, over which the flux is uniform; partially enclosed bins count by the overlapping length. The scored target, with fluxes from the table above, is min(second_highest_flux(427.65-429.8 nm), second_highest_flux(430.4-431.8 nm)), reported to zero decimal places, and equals 287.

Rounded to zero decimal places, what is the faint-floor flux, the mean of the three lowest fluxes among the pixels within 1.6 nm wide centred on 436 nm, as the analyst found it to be 277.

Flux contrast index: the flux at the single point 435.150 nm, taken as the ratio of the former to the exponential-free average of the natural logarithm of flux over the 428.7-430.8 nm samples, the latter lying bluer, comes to 51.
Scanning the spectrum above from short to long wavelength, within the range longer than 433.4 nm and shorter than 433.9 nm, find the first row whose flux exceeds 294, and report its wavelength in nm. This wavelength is 433.450 nm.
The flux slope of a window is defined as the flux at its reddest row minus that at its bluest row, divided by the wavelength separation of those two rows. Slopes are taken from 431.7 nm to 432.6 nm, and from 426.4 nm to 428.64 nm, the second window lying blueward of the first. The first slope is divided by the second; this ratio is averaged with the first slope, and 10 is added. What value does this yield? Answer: -28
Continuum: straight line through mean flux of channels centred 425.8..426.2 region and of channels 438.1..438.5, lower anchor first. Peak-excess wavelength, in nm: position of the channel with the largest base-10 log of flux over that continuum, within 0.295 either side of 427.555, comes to 427.798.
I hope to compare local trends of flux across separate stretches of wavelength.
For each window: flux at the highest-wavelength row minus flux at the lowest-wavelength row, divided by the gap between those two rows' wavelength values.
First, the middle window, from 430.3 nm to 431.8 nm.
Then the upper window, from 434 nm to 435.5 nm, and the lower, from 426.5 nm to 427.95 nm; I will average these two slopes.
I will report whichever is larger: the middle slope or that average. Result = 74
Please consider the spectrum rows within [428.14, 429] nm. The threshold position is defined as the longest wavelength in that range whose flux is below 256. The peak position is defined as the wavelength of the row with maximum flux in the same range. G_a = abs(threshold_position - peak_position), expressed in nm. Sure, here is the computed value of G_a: 0.69 nm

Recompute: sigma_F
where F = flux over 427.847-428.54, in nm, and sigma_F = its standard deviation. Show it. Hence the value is 4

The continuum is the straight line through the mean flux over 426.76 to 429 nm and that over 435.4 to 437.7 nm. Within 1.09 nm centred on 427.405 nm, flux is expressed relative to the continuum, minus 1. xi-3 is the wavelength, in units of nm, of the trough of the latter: 427.207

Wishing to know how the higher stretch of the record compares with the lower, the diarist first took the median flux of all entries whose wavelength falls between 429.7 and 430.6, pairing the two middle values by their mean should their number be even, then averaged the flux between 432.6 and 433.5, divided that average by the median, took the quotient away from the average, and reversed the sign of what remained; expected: -294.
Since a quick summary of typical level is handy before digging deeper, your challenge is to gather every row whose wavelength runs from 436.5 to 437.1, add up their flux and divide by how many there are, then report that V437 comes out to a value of 296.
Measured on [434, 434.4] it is 245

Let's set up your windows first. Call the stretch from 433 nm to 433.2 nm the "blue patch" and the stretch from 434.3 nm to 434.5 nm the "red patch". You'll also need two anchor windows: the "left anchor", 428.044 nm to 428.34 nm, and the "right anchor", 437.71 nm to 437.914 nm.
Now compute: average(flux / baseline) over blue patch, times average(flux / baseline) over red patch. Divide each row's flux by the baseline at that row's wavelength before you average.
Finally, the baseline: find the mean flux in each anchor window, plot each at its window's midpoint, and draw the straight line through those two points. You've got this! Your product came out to 1.04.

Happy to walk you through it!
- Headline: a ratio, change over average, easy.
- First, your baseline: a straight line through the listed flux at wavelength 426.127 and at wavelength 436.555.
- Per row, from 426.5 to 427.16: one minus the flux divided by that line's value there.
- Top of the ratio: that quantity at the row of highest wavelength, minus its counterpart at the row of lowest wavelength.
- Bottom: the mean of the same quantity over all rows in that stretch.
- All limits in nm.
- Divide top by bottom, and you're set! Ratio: 5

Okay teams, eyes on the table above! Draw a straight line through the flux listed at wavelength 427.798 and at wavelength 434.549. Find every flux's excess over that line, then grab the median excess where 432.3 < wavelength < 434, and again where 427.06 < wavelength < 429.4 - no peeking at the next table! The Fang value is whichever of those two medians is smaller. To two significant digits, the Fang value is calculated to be -22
